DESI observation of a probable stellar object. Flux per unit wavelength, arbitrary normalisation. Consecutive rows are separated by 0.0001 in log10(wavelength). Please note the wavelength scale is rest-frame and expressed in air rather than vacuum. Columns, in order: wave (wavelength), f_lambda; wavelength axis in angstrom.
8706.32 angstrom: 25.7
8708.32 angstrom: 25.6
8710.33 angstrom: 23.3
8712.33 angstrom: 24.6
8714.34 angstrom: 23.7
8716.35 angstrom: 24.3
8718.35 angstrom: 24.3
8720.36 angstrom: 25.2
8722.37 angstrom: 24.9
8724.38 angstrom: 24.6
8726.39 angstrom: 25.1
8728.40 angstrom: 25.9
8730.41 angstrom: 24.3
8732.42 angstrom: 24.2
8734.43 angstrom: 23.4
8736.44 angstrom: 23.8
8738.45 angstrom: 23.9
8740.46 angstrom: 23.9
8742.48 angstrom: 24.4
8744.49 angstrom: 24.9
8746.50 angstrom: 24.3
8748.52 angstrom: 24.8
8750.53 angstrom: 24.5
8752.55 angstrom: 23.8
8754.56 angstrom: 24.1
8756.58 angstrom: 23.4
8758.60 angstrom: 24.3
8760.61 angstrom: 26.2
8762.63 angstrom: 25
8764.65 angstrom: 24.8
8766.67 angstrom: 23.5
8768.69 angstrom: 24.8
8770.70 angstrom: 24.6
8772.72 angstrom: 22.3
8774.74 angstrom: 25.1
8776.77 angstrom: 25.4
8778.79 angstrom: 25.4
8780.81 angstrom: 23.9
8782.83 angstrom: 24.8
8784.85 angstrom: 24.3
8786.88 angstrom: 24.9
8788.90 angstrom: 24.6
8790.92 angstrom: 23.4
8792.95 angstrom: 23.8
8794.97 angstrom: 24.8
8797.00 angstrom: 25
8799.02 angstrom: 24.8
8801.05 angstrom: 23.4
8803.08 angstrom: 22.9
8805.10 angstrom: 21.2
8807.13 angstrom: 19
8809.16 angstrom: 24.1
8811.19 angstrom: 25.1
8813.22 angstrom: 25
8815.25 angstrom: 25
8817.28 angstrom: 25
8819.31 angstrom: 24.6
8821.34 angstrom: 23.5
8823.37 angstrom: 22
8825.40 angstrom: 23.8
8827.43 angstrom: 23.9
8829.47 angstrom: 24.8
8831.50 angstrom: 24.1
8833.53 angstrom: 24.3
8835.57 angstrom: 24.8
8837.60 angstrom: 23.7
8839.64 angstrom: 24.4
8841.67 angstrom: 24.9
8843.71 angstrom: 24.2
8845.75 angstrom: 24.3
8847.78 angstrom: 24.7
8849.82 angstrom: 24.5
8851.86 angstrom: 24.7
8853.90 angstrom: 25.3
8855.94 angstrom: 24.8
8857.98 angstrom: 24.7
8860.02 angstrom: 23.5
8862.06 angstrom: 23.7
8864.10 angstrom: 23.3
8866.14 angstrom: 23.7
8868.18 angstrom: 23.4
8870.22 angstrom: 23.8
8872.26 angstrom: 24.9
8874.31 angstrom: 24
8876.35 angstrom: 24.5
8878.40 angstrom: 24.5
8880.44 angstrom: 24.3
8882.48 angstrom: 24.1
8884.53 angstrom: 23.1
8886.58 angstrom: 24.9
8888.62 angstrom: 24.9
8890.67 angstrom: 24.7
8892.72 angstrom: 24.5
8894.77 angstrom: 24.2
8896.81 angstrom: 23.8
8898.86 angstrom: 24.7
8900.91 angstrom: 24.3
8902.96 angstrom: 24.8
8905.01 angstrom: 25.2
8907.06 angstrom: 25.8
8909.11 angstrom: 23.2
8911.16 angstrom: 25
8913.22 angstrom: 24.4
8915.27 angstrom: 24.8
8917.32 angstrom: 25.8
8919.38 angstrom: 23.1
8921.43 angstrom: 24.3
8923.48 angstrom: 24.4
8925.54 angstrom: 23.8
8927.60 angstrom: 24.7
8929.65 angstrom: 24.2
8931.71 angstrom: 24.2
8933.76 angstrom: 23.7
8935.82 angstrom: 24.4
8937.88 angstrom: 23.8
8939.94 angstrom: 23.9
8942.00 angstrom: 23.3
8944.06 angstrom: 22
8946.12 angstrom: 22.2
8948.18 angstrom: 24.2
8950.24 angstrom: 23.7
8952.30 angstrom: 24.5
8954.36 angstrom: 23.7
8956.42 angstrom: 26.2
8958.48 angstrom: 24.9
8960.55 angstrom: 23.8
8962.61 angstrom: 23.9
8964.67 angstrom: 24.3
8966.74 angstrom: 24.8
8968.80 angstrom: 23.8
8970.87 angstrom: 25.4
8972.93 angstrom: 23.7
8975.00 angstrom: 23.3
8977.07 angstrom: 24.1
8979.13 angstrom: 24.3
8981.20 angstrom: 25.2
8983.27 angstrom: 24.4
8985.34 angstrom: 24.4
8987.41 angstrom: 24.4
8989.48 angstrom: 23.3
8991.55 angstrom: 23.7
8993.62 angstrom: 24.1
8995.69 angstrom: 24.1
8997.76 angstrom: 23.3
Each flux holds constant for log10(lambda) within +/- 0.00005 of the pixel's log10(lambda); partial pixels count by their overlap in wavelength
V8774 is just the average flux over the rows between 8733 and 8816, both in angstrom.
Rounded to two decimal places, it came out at 24.16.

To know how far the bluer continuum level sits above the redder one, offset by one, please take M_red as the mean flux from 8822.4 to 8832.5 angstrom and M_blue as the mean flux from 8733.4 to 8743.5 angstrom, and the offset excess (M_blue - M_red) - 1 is -0.84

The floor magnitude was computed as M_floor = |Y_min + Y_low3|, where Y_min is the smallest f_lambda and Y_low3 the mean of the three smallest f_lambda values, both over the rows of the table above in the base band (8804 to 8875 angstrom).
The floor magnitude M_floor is 39.7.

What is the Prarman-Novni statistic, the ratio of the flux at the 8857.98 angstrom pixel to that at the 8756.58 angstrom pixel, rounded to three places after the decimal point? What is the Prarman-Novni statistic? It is 1.056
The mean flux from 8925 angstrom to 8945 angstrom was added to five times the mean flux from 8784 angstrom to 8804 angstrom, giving 145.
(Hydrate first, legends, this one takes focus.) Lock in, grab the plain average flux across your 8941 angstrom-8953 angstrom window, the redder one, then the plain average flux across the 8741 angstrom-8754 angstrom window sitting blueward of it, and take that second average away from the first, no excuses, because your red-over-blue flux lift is -1.1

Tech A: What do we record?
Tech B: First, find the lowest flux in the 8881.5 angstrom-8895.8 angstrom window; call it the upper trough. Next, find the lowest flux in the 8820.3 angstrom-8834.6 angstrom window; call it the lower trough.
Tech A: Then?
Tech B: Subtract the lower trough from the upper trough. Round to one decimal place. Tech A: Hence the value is 1.1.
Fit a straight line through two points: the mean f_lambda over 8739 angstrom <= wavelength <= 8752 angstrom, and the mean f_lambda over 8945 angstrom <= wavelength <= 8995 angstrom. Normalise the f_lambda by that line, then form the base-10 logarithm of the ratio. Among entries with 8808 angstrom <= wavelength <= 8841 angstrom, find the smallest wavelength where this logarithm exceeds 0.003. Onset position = 8811.19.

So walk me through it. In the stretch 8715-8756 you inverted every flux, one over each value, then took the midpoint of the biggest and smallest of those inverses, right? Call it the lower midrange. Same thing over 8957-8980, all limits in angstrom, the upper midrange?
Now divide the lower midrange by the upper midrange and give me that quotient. 0.99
